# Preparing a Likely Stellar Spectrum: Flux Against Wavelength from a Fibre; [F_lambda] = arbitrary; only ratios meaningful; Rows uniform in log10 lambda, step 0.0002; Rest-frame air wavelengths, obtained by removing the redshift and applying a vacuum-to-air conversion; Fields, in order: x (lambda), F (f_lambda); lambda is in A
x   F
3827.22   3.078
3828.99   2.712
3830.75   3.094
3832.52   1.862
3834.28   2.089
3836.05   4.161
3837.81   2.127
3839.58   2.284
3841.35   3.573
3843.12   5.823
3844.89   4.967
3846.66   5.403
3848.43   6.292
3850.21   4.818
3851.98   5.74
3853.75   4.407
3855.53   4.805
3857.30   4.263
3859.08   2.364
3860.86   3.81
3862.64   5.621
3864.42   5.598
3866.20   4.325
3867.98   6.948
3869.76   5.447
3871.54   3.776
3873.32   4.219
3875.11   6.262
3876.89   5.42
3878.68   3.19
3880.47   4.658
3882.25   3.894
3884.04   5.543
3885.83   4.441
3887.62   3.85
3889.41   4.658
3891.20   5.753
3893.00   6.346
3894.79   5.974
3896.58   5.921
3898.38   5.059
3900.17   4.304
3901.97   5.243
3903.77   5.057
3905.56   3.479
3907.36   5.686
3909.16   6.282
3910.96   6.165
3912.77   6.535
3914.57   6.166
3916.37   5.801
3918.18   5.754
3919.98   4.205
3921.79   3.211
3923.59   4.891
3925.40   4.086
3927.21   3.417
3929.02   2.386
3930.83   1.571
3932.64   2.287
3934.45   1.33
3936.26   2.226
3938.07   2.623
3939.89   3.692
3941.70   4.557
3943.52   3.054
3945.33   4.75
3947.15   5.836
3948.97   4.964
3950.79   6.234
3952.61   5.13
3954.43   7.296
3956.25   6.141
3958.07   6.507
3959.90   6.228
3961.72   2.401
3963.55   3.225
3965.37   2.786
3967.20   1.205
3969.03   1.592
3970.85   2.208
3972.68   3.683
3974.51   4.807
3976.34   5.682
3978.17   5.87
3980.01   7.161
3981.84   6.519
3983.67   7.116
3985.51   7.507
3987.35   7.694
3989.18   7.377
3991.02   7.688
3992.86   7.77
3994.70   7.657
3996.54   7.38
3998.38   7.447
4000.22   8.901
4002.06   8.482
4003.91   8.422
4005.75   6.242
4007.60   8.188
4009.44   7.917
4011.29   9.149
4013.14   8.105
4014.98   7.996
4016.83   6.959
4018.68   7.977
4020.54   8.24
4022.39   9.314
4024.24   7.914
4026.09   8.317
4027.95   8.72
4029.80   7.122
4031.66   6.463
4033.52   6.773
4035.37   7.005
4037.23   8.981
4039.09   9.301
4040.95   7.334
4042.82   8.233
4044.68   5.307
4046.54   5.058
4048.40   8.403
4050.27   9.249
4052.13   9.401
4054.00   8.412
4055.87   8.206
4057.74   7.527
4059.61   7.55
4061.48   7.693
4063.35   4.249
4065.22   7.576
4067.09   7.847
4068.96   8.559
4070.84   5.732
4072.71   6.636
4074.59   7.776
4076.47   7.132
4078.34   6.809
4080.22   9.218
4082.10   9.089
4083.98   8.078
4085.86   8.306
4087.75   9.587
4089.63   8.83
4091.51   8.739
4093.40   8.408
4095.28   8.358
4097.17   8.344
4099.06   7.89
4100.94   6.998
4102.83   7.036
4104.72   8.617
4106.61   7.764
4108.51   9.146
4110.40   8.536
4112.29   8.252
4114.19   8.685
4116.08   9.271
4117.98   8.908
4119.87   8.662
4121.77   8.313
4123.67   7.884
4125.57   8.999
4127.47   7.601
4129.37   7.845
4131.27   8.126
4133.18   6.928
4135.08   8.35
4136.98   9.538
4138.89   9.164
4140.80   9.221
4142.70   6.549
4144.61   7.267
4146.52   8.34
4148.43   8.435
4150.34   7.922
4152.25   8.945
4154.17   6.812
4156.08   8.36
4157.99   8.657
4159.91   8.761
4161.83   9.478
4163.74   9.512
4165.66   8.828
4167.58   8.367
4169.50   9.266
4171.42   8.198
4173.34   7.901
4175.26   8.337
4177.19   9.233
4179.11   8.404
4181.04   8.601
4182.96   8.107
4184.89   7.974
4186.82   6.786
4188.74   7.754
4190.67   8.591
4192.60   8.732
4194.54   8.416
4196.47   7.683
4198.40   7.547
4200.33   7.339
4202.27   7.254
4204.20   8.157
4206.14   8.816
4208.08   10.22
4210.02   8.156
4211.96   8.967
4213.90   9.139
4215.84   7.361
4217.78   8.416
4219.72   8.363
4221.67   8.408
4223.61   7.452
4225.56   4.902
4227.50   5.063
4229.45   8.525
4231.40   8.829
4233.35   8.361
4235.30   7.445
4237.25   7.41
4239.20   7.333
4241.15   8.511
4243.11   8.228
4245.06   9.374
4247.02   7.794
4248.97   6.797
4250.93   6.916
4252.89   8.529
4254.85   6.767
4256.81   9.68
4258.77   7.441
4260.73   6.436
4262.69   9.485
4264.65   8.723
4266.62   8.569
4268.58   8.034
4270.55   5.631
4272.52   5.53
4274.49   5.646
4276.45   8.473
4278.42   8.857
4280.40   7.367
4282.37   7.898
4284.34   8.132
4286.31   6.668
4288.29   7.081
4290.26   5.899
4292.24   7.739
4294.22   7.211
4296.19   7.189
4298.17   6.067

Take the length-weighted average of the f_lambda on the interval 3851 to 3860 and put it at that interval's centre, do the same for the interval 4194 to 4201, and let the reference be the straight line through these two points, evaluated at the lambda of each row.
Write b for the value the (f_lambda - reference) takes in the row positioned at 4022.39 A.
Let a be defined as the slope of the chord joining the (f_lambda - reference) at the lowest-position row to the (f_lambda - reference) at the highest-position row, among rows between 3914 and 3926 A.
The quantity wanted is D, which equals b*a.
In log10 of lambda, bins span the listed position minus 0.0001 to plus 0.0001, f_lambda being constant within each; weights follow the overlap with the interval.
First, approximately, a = -0.20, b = 3.3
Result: -0.7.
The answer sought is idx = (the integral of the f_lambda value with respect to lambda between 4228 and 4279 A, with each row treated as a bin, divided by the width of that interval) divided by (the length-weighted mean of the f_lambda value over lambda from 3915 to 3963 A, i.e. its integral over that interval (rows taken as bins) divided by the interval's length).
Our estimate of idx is 1.83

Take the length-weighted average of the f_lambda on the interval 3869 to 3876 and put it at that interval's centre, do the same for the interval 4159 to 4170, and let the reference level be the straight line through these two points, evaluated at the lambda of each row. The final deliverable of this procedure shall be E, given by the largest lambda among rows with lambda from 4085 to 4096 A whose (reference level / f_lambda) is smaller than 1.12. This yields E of 4095.28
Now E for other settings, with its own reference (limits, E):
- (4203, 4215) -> 4213.90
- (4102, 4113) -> 4112.29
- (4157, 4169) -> 4167.58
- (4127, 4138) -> 4136.98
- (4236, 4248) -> 4245.06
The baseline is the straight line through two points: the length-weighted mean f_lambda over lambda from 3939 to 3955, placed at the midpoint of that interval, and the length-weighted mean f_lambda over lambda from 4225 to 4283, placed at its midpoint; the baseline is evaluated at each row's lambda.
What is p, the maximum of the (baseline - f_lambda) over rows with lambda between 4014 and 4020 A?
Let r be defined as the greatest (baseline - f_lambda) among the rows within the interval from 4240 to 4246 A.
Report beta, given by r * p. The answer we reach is 0.9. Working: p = -1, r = -0.7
